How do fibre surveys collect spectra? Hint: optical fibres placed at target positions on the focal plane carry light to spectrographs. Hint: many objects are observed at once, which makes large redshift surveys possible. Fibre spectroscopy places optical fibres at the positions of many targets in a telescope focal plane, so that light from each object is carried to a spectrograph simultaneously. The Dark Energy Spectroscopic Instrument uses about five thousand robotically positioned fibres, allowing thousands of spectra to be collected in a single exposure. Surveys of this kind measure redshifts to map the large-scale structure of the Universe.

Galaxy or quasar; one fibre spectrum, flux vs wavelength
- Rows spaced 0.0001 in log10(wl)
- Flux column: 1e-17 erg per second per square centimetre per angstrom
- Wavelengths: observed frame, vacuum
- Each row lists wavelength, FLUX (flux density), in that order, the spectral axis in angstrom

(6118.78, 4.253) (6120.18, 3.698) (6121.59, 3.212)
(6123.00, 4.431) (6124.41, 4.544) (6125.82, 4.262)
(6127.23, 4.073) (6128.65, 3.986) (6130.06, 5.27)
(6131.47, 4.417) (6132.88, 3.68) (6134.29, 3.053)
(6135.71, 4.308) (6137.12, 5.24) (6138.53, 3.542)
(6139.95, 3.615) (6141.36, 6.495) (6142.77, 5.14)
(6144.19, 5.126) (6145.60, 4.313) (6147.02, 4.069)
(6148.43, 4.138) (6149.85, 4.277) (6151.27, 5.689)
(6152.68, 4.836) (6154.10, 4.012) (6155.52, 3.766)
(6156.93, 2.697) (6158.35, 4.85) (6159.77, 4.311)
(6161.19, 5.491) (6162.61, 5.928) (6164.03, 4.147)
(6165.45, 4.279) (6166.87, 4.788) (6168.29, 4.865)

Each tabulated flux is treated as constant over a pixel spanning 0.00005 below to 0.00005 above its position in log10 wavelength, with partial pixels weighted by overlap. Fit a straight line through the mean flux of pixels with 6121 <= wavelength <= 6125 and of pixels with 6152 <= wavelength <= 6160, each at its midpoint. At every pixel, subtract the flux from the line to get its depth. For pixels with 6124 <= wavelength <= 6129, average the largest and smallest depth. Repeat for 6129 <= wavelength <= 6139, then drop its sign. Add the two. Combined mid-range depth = -0.1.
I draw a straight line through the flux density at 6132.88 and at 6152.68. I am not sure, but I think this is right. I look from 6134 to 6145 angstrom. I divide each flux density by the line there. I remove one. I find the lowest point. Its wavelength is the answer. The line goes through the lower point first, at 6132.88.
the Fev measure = 6134.29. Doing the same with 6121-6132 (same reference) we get 6121.59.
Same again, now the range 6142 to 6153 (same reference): 6148.43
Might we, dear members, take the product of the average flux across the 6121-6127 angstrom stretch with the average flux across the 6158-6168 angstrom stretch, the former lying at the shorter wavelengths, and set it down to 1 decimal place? 19.9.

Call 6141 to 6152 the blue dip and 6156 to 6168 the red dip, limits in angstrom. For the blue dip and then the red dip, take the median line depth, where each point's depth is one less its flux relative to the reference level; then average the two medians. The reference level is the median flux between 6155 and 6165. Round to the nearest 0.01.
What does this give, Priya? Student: -0.08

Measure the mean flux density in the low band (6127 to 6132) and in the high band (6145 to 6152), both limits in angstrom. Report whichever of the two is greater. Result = 4.50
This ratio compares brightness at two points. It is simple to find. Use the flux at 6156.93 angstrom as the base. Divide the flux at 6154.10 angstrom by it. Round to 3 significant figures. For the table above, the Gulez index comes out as 1.49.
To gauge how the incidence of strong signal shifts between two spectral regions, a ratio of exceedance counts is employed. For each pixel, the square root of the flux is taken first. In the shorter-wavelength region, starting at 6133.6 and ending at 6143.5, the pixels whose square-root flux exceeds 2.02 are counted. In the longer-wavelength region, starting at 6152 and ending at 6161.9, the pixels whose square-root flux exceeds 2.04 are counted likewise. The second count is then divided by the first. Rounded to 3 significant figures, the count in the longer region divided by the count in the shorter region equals 1.00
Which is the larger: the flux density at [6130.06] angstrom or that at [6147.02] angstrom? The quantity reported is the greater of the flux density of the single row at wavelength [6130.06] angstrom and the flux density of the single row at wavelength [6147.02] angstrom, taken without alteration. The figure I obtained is 5.3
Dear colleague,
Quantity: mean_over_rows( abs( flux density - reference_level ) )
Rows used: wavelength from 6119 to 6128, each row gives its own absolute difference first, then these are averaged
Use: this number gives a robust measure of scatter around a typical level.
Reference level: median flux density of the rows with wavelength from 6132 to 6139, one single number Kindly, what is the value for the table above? 0.51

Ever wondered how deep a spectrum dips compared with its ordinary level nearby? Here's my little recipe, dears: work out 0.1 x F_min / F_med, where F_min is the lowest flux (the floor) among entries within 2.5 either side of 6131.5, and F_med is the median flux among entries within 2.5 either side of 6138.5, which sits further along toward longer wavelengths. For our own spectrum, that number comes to 0.102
